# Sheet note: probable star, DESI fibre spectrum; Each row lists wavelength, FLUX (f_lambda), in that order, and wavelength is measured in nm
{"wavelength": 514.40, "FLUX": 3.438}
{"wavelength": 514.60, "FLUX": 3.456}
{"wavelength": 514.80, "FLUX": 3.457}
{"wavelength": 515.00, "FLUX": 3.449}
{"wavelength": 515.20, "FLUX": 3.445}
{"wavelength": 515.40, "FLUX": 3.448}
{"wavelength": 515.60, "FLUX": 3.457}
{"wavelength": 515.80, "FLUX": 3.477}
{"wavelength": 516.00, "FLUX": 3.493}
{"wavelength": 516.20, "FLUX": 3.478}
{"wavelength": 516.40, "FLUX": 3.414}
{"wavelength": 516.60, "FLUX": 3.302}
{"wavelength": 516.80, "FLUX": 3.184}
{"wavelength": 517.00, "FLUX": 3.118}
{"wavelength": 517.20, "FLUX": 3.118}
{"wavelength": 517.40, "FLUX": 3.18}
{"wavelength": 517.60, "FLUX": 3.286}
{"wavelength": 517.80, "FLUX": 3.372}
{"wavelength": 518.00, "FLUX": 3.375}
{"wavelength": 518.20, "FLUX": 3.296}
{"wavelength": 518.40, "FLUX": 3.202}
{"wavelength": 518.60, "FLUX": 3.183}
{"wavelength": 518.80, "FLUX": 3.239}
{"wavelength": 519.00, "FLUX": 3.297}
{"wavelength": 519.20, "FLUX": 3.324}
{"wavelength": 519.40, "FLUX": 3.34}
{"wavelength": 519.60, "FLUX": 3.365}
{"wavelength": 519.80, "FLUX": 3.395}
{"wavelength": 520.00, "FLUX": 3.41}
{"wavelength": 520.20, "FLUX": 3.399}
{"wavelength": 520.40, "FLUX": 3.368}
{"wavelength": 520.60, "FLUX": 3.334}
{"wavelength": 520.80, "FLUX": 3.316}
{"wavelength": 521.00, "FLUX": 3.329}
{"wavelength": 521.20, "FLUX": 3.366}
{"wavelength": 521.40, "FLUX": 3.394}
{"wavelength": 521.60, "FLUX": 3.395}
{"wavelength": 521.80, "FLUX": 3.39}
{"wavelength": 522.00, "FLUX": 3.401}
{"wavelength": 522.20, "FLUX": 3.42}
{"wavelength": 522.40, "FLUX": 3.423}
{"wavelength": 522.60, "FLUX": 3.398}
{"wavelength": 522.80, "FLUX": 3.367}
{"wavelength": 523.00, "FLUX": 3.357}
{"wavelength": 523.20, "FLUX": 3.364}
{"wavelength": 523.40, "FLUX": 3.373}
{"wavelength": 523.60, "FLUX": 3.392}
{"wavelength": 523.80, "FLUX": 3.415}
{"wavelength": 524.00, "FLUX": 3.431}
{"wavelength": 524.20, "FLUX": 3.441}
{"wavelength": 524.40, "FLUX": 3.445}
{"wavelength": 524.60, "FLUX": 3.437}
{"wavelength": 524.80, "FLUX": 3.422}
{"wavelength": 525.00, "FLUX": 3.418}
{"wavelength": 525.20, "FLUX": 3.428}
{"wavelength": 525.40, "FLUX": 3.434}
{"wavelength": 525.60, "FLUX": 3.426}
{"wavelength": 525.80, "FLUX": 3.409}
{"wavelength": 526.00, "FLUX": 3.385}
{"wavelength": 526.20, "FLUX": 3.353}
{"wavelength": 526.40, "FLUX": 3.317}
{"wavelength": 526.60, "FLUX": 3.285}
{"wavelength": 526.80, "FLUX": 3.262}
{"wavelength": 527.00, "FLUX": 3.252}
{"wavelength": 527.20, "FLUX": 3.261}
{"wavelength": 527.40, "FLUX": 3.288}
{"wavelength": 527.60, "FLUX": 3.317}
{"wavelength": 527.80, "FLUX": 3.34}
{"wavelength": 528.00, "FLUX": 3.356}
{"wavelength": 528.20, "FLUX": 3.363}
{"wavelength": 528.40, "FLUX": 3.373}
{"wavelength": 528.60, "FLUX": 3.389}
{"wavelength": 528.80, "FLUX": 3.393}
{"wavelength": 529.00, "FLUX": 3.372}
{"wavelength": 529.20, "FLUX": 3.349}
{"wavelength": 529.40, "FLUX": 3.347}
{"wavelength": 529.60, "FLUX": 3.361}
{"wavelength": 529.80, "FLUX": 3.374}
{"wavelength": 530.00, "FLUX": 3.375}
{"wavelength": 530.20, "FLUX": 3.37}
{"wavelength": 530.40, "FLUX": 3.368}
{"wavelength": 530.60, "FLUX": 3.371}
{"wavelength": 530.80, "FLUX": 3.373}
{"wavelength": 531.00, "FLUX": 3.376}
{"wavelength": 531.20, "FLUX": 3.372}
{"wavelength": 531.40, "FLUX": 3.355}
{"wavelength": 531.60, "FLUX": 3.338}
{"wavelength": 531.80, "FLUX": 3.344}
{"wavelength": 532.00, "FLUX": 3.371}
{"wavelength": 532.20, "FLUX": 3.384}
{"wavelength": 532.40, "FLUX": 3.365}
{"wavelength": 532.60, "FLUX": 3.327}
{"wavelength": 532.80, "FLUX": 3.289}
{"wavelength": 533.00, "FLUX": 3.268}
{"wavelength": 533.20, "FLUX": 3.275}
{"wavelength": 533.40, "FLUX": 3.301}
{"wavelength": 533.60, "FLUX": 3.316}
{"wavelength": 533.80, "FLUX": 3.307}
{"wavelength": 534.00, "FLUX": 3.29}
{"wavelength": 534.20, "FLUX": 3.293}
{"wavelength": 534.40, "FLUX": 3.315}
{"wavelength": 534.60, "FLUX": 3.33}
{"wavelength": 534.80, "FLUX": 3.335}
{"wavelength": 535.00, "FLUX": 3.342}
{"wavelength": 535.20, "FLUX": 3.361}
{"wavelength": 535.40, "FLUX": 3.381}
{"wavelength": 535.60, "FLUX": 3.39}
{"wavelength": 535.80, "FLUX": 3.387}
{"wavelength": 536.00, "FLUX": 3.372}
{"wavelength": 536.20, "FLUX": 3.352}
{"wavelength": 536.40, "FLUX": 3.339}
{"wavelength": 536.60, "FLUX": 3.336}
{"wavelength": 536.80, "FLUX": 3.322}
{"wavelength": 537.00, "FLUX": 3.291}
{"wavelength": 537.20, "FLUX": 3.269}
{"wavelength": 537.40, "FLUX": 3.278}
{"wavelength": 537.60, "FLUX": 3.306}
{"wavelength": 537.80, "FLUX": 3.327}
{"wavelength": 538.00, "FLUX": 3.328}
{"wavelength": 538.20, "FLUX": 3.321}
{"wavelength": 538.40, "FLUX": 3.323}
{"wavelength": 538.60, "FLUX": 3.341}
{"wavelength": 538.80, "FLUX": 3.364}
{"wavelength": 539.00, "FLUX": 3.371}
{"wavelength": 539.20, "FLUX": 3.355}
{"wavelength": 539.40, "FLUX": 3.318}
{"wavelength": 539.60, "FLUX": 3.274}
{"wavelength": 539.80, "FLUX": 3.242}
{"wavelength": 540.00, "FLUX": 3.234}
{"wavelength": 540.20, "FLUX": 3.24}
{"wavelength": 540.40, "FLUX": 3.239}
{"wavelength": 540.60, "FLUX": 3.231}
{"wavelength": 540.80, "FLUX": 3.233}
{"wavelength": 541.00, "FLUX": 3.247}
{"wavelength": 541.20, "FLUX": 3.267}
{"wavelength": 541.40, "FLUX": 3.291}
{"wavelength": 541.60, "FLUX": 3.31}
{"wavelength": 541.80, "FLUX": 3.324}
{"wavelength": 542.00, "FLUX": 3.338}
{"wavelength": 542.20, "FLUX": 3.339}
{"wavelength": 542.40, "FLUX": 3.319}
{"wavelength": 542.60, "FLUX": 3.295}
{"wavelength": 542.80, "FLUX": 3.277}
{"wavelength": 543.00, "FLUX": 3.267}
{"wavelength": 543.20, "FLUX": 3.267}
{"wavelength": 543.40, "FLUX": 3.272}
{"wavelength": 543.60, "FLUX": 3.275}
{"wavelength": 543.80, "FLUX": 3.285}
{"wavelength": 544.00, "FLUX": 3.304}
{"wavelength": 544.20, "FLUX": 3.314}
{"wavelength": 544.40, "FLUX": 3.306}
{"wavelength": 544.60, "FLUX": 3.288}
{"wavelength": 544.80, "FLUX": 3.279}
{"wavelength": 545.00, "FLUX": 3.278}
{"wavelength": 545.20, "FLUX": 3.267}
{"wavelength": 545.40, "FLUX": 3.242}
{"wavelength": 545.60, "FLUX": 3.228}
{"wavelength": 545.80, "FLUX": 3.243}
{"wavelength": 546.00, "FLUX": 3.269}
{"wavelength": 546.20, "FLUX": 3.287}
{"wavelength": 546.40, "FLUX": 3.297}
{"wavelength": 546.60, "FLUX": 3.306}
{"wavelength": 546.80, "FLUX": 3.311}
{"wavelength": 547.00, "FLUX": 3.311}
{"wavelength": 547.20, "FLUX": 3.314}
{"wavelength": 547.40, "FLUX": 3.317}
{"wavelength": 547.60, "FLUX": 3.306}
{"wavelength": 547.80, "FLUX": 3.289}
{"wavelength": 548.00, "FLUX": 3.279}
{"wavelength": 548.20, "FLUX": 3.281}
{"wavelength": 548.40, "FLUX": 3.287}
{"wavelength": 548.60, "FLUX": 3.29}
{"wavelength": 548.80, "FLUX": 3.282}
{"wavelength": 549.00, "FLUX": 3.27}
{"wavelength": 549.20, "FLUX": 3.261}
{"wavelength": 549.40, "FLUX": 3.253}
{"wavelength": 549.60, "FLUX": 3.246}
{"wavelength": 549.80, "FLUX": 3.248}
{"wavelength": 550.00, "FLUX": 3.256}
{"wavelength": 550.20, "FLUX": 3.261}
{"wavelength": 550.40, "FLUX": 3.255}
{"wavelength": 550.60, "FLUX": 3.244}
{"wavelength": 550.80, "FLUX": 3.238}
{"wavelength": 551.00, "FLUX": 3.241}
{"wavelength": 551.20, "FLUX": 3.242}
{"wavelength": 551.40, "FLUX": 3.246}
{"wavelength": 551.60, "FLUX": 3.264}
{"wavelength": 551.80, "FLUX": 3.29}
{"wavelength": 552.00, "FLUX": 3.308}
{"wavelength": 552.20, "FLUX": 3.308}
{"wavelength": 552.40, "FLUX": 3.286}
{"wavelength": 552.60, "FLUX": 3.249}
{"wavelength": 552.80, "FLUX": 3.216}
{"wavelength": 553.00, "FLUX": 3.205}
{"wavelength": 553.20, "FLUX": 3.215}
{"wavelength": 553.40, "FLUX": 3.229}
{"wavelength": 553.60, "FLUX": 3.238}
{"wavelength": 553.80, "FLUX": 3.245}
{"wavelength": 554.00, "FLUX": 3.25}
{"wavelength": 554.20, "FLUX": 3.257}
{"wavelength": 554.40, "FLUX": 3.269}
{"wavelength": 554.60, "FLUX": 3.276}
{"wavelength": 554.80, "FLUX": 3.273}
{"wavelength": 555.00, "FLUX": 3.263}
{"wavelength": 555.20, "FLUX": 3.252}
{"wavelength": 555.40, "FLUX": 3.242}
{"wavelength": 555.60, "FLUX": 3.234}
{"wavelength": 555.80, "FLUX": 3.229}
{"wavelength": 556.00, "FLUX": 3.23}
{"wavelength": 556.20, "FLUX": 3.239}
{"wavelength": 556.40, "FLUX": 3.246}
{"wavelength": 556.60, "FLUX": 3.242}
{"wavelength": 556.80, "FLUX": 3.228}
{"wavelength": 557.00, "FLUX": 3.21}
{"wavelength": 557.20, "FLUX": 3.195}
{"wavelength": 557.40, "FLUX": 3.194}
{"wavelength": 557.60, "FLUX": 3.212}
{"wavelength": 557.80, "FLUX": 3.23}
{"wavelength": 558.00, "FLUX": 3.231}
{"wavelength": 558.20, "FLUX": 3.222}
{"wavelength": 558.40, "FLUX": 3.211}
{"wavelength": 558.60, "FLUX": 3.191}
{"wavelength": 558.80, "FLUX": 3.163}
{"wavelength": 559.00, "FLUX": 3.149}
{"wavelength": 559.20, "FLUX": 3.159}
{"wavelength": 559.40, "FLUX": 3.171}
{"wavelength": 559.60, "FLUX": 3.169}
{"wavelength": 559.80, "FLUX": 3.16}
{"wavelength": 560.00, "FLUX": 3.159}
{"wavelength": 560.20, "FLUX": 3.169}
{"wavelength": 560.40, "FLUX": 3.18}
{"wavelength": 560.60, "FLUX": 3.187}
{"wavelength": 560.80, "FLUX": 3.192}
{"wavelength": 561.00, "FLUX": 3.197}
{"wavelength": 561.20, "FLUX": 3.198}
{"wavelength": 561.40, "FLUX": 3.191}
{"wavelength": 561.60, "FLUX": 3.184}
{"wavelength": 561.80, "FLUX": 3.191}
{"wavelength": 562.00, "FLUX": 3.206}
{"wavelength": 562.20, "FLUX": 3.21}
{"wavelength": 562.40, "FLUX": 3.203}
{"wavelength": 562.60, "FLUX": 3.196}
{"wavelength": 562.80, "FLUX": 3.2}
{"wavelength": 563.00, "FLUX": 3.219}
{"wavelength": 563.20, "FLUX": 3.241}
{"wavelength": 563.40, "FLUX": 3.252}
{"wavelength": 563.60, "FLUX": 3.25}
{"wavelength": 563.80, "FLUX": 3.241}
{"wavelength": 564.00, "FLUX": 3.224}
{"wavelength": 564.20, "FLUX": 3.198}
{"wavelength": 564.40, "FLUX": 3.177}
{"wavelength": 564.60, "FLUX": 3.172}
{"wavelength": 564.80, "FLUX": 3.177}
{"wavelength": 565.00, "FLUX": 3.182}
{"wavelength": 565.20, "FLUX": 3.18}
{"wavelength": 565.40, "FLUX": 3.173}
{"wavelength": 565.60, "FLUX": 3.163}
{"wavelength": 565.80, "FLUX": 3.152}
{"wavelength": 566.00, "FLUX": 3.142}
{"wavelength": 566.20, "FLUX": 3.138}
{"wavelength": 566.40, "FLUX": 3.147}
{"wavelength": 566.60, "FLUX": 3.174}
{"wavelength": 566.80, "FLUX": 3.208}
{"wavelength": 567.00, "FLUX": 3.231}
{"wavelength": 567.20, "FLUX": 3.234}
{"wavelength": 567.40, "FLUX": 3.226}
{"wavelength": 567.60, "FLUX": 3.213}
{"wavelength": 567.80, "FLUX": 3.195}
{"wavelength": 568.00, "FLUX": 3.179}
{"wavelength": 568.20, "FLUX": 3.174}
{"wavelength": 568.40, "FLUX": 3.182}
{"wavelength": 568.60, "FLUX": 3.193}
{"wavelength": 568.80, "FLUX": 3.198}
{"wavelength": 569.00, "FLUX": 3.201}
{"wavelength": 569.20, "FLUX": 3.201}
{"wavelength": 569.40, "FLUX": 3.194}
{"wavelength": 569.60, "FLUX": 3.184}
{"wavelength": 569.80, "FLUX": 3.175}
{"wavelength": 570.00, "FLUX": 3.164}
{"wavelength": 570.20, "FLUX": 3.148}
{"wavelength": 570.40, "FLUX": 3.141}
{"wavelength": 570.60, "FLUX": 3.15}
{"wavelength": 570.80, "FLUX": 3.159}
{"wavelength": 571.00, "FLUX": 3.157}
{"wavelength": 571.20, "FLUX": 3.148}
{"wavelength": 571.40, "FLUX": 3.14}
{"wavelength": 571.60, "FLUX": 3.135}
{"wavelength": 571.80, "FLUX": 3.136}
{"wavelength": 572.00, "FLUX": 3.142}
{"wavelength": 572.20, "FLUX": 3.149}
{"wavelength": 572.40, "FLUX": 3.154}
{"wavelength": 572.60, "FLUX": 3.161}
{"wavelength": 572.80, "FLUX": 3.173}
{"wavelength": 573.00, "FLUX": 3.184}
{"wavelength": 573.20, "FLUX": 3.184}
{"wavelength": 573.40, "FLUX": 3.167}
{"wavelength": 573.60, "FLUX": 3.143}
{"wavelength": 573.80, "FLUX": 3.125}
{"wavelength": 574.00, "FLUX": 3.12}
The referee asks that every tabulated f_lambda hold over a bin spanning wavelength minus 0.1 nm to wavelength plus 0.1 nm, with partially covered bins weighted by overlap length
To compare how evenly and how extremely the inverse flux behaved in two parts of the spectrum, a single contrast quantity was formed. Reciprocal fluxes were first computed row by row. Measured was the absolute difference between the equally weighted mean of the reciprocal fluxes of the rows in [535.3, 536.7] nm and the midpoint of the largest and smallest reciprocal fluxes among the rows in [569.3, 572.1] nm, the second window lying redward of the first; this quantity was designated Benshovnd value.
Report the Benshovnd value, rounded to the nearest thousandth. 0.019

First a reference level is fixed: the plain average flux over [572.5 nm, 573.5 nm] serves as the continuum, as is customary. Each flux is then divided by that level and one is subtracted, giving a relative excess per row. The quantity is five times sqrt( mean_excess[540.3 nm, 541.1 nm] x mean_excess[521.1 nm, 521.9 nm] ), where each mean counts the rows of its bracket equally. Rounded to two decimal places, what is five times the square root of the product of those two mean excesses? 0.18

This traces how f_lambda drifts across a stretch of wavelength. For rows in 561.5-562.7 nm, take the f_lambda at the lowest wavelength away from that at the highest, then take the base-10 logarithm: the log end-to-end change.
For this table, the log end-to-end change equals -1.9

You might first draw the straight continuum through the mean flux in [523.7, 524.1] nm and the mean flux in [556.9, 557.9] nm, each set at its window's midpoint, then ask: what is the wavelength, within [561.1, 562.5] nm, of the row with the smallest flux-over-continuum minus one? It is 561.60 nm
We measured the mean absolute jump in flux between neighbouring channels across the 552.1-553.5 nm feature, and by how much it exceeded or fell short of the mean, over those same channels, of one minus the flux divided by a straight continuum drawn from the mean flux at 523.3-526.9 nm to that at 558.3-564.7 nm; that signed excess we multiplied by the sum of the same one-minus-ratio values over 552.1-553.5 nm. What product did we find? -0.0001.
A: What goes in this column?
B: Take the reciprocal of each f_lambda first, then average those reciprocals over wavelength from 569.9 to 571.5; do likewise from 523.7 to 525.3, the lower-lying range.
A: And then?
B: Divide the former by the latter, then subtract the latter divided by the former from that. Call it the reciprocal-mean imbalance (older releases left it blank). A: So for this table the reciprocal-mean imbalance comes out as 0.17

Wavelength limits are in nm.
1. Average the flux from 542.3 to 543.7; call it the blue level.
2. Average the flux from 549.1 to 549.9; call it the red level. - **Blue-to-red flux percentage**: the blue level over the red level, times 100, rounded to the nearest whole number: 101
